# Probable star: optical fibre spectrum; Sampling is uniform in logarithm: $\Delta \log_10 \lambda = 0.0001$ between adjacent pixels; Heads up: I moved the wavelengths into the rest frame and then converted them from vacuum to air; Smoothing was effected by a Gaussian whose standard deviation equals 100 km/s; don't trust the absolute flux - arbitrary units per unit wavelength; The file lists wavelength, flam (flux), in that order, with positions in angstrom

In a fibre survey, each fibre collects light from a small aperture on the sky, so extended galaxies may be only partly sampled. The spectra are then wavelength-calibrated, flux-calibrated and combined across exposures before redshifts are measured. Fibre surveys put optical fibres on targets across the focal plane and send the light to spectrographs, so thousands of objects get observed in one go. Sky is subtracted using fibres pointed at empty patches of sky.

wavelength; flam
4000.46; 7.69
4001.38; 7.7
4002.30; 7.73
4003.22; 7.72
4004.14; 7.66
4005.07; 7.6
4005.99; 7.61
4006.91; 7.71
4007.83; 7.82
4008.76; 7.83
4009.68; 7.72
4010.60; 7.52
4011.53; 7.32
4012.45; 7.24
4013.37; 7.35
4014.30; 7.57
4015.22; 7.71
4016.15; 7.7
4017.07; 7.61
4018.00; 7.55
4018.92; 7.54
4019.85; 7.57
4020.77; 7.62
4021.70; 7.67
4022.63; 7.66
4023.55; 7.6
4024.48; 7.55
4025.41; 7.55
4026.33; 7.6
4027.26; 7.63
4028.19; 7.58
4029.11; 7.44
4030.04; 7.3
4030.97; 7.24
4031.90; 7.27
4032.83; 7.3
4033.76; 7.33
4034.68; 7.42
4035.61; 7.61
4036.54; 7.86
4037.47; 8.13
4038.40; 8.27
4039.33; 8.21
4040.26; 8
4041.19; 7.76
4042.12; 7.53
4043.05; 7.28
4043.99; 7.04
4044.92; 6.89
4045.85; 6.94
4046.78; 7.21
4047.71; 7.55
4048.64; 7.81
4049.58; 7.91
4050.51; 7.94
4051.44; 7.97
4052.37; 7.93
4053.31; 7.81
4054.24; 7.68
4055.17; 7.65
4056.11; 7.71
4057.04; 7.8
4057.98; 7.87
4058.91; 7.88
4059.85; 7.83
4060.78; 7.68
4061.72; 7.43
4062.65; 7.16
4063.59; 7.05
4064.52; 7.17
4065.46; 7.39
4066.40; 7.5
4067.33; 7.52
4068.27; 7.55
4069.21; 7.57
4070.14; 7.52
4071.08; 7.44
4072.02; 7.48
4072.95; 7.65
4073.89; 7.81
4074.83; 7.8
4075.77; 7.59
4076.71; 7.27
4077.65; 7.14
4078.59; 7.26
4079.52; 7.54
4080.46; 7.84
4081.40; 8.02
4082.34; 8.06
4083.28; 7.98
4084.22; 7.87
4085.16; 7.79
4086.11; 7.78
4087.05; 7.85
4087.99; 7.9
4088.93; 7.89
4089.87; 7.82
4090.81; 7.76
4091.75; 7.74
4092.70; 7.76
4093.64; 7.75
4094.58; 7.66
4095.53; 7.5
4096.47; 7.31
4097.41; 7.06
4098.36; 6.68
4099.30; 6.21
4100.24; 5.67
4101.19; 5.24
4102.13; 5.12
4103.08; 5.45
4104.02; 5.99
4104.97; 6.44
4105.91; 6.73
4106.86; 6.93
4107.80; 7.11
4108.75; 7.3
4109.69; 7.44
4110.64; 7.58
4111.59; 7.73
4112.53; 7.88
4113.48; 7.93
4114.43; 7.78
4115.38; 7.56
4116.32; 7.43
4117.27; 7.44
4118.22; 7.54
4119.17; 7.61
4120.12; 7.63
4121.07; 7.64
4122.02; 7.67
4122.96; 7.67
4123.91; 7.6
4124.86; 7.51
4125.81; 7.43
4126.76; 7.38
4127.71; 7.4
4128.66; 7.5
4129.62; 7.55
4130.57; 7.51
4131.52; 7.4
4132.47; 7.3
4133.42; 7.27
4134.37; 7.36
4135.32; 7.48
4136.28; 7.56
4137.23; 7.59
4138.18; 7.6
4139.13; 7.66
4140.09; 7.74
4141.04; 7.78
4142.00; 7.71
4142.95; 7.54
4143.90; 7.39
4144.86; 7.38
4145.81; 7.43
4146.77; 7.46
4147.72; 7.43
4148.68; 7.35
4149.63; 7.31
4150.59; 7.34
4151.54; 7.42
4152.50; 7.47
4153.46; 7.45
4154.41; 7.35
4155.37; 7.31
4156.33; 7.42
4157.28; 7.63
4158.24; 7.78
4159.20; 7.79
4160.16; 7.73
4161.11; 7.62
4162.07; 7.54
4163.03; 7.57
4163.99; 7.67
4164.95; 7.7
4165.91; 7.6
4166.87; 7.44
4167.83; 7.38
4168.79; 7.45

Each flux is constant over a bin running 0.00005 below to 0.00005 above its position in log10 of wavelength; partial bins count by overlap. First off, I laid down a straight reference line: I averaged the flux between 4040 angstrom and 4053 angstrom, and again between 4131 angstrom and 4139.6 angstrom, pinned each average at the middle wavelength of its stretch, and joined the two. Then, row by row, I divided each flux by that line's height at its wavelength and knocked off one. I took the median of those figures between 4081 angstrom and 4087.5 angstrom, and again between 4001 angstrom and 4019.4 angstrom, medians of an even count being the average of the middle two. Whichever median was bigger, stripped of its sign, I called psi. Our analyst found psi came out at 0.047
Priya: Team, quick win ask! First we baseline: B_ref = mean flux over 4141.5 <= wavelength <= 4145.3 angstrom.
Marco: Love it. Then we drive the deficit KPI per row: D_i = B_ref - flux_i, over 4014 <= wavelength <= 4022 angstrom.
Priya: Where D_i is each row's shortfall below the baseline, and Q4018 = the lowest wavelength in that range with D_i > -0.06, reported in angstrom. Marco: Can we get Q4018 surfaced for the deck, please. 4018.00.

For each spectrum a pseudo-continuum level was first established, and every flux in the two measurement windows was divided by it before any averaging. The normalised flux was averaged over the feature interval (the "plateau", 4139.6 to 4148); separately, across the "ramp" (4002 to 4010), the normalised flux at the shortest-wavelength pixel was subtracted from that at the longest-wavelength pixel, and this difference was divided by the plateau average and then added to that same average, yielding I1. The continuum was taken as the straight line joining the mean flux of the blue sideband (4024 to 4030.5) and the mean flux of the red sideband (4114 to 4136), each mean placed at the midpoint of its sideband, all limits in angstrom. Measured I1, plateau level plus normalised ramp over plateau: 1.00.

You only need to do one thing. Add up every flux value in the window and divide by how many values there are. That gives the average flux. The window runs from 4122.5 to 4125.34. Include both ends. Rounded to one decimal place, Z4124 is 7.6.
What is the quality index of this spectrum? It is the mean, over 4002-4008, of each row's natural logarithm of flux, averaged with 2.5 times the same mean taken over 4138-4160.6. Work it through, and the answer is 3.54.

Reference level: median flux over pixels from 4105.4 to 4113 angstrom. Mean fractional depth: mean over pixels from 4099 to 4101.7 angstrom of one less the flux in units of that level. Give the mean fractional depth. 0.23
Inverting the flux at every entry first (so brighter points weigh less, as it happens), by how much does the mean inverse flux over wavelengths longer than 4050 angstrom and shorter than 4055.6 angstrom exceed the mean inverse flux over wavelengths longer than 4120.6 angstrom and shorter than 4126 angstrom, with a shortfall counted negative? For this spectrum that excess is -0.004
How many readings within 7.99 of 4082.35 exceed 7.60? 12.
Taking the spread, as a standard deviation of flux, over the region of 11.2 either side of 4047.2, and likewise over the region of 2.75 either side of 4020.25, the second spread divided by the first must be 0.1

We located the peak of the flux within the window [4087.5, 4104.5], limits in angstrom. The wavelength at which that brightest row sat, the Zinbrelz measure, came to 4087.99 angstrom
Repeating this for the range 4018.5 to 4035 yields 4021.70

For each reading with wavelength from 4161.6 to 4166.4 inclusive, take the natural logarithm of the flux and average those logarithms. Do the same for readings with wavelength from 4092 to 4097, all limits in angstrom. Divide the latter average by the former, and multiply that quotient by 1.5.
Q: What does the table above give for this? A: 1.50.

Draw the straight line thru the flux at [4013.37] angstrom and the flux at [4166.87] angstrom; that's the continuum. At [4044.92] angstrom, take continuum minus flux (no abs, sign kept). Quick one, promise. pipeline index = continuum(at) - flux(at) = 0.5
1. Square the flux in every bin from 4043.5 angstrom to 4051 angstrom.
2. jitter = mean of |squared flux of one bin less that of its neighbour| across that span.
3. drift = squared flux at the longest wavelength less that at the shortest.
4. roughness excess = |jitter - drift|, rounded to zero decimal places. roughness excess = 11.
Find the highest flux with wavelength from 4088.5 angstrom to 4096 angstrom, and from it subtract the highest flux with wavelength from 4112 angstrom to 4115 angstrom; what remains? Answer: -0.040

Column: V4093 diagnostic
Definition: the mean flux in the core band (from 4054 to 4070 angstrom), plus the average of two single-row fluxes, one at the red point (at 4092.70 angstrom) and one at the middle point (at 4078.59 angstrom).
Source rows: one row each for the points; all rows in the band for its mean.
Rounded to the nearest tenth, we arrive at 15.1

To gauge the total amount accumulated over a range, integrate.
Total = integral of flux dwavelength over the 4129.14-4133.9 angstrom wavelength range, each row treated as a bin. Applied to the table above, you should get 35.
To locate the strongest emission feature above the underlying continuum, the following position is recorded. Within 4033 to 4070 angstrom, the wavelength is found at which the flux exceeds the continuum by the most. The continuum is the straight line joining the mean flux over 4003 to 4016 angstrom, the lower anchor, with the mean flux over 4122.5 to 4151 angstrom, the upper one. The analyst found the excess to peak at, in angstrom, 4038.40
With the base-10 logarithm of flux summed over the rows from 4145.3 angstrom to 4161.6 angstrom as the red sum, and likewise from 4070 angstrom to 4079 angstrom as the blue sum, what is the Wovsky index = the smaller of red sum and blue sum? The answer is 8.7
